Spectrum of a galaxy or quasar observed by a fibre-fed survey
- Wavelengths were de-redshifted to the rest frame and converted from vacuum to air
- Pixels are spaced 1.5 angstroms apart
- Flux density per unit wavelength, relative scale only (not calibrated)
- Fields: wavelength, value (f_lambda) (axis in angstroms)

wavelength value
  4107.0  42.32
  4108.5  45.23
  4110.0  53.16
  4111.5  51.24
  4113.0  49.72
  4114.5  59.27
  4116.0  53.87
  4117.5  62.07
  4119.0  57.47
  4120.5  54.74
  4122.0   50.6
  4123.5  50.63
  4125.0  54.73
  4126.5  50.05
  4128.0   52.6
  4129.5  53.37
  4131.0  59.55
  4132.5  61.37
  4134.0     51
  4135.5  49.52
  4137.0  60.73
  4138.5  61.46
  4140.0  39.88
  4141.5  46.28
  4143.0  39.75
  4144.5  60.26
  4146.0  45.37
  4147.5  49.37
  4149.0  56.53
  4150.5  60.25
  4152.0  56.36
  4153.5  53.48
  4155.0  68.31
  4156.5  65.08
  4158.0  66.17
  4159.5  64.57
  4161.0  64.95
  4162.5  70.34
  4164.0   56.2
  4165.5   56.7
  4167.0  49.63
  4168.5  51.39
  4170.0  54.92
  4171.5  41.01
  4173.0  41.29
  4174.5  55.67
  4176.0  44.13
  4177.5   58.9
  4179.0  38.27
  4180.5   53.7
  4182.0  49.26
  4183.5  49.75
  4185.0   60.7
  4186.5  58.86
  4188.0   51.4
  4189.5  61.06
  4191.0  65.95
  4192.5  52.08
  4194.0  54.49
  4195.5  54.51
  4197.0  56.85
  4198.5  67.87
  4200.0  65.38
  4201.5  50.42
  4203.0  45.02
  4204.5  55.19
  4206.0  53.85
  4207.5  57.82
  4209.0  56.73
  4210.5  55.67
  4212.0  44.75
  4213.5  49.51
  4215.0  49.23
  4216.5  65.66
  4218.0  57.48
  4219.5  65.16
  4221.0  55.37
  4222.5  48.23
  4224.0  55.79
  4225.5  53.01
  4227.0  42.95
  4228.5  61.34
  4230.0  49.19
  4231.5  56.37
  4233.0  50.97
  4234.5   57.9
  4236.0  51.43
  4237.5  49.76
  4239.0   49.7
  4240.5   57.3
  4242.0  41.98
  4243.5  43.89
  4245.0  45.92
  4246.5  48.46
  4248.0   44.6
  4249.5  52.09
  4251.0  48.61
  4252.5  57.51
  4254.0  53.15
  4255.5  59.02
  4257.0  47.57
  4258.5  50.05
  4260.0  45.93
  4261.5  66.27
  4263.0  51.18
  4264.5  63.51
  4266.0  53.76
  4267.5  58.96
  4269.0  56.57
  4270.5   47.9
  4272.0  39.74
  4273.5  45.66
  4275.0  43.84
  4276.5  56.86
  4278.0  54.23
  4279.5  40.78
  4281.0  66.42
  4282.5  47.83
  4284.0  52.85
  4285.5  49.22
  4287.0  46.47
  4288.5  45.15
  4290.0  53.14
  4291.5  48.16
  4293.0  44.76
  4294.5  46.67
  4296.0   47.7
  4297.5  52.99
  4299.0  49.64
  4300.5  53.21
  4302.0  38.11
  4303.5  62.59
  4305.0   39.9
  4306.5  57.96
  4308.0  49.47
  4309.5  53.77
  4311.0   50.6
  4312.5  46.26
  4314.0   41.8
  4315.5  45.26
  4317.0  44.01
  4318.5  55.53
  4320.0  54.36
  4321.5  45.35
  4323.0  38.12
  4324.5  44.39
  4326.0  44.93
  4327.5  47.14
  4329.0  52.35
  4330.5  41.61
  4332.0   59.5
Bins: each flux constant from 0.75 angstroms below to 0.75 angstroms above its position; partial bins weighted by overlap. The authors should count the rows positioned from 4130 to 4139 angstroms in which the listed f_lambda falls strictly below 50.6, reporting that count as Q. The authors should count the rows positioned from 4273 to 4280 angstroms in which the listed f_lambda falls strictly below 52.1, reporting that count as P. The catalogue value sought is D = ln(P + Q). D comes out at 1.39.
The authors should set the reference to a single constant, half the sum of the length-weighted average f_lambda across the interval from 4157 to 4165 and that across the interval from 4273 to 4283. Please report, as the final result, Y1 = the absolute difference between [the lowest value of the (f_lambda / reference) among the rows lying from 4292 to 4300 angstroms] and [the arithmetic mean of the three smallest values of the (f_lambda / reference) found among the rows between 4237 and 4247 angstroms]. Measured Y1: 0.01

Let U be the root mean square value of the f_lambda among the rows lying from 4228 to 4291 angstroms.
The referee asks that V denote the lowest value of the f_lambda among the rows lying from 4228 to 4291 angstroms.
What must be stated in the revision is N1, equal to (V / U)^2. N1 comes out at 0.586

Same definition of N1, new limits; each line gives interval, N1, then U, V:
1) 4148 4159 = 0.766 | 61.1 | 53.48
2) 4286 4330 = 0.615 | 48.6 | 38.11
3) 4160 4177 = 0.576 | 54.0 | 41.01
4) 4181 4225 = 0.639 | 56.0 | 44.75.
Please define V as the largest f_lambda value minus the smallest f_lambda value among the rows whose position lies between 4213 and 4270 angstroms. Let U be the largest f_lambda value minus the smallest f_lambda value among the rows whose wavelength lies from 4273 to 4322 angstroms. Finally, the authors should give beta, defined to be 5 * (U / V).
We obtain 5.8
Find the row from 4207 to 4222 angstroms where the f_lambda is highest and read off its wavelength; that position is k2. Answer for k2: 4216.5 angstroms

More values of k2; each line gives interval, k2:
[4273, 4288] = 4281.0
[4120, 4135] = 4132.5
